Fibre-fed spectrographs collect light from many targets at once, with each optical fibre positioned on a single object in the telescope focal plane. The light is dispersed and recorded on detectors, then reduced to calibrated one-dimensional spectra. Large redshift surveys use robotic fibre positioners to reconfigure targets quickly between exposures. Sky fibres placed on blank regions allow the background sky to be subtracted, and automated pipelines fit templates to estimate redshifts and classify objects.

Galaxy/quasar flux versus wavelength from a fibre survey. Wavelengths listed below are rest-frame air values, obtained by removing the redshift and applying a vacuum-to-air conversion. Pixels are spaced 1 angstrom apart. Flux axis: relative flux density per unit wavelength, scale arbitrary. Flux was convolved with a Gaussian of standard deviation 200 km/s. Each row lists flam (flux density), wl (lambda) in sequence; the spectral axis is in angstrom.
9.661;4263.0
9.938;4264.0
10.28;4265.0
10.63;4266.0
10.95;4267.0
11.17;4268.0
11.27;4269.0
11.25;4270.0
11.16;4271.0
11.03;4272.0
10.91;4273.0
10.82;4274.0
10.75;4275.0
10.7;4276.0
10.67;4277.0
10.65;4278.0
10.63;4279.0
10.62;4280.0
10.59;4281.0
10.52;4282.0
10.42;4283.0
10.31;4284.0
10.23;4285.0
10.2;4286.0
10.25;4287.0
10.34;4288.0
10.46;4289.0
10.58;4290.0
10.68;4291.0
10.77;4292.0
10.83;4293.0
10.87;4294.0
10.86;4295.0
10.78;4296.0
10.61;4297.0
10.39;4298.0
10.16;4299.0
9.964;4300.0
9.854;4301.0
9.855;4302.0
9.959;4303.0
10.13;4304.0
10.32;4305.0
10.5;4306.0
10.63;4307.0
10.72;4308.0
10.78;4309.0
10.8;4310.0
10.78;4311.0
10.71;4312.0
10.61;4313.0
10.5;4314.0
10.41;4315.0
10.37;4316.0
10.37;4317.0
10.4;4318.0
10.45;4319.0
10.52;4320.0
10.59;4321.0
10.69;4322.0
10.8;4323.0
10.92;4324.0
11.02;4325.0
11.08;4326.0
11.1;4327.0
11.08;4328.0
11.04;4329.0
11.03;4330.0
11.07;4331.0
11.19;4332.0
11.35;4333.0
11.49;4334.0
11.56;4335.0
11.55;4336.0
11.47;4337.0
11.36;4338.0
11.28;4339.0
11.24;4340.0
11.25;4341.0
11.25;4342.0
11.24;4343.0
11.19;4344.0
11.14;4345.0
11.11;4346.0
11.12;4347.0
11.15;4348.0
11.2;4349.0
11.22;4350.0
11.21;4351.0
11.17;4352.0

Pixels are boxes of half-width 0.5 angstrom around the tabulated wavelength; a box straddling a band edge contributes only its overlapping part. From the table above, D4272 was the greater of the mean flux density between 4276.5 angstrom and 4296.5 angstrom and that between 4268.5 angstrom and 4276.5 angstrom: 11.0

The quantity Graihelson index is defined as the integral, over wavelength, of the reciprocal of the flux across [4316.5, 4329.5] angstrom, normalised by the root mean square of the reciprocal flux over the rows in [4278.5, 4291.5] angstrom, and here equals 12.6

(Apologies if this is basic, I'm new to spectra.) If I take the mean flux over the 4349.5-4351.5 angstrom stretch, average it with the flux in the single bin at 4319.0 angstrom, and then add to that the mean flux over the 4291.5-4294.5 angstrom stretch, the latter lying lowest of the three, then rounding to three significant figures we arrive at 21.7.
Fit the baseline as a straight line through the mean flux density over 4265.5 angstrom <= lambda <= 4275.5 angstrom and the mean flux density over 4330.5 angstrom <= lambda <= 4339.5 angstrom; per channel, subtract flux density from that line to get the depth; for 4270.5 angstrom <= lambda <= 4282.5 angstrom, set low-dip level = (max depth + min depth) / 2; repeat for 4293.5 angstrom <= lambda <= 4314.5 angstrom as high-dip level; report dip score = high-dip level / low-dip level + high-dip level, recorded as 5.0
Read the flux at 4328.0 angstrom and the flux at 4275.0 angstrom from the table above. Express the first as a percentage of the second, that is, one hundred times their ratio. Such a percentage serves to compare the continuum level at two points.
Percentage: 103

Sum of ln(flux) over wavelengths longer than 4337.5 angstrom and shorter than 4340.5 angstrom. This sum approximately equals 7.27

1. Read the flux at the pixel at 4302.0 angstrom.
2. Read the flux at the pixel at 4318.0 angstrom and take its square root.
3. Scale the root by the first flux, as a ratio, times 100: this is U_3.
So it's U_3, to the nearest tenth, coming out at 32.7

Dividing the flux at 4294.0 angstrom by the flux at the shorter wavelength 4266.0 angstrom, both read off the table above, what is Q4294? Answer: 1.023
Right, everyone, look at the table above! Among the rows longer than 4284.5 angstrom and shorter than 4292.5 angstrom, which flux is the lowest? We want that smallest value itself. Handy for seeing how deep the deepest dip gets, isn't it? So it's 10.2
